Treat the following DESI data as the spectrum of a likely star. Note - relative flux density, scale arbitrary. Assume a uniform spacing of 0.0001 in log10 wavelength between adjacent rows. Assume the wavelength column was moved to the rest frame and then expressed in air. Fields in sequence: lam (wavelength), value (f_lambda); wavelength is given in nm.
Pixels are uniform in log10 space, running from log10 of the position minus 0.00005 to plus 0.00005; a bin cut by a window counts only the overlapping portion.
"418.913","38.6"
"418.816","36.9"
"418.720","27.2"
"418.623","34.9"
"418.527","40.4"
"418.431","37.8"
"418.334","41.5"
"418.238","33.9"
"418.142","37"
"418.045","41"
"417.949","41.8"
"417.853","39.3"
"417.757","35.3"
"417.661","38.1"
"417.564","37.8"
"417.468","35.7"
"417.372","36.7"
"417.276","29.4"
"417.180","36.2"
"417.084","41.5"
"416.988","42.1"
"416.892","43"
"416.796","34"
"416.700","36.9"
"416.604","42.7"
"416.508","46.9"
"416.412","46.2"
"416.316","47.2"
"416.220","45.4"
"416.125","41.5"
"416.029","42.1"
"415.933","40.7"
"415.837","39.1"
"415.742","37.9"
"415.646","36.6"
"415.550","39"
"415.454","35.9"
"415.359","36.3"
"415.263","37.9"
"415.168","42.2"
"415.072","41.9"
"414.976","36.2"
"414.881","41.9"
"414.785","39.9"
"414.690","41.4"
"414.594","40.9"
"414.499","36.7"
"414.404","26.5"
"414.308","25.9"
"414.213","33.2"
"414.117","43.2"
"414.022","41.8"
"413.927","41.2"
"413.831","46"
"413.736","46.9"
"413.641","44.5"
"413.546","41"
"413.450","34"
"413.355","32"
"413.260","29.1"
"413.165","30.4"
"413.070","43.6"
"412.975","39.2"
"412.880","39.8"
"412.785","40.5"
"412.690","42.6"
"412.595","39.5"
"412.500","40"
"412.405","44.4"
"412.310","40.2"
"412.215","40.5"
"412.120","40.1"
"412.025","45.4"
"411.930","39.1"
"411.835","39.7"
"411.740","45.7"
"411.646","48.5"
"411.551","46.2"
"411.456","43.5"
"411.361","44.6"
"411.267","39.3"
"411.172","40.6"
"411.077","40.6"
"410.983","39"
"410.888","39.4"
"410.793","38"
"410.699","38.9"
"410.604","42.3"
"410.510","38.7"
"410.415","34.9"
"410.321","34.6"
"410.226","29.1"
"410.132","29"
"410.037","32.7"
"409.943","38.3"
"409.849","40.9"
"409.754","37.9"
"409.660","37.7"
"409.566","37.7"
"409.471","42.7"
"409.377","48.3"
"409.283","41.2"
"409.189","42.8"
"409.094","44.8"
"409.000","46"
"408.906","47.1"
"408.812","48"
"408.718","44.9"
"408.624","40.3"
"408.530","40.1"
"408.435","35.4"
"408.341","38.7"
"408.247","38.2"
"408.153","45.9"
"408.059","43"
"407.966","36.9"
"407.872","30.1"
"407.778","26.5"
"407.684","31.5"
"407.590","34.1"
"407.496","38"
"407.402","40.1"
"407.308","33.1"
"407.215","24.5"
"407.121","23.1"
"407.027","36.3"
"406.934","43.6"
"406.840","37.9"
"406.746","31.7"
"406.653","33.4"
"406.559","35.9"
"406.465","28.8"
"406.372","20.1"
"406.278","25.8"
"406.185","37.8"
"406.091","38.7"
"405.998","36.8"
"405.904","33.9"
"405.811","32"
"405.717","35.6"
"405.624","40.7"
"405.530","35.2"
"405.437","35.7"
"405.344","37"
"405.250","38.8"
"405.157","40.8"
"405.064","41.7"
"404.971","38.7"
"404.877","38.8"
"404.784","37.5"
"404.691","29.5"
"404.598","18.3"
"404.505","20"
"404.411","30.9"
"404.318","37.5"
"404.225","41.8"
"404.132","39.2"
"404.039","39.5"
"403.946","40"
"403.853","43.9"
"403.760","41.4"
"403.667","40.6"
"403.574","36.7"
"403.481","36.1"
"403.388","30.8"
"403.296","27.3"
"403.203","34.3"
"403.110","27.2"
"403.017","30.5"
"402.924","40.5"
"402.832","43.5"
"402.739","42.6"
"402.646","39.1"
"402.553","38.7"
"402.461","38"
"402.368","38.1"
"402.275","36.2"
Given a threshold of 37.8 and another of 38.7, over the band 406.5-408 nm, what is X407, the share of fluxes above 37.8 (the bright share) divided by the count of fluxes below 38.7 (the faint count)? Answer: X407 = 0.018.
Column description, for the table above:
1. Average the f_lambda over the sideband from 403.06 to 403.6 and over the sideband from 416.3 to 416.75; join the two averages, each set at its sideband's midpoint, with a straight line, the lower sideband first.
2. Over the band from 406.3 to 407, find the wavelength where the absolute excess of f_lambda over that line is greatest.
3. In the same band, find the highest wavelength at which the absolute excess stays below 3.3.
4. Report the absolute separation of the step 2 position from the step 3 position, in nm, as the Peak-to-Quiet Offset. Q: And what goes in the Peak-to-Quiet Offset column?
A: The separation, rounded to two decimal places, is 0.47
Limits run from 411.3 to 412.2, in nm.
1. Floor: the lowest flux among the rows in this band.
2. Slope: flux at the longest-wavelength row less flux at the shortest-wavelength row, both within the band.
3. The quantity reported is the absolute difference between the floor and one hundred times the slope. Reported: 489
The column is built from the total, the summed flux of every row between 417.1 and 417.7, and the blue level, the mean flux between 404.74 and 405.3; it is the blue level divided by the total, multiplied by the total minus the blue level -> 32.1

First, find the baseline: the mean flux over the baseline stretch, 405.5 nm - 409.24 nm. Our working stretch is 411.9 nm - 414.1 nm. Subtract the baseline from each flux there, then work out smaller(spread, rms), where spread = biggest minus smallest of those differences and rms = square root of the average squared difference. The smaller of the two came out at 5.9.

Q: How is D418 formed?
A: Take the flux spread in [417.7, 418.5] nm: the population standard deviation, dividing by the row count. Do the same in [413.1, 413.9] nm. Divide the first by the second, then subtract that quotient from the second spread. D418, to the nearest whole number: 7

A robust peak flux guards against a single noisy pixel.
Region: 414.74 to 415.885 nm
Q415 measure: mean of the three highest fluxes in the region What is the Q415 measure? 42.0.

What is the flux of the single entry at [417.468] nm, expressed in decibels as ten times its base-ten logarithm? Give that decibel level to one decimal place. 15.5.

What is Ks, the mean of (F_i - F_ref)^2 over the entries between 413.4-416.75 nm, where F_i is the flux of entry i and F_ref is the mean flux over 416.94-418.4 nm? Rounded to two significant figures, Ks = 29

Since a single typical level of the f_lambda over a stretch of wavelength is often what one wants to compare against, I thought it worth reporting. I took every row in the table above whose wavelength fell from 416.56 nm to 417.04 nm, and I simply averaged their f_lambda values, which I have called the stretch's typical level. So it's 39.7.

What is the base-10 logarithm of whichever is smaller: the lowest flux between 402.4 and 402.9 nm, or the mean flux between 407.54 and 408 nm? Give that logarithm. 1.50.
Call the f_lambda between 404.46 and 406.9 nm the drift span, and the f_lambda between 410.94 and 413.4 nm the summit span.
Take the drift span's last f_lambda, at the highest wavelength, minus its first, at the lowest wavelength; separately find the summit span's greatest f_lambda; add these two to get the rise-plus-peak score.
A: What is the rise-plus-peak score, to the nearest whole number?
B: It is 66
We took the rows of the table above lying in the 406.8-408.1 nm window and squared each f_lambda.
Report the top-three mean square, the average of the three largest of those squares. 1786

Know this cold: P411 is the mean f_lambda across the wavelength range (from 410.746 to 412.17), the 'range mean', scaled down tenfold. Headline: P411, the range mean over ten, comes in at 4.20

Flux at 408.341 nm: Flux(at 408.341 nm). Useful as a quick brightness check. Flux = 38.7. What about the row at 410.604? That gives 42.3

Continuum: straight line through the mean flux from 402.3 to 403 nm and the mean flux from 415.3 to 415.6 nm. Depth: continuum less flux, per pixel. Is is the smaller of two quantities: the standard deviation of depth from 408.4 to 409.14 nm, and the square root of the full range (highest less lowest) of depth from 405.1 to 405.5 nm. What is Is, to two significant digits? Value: 2.2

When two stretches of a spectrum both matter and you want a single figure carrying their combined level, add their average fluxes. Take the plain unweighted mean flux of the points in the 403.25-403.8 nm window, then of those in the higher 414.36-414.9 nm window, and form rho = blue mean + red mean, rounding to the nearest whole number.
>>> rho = 73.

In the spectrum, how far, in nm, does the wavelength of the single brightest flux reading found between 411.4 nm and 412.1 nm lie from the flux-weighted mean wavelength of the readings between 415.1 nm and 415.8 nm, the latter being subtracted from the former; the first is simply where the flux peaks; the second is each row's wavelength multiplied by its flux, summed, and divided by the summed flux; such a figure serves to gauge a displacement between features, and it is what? -3.80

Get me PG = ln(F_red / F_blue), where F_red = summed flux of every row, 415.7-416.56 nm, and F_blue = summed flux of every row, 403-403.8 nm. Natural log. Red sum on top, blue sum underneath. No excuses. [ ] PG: 0.24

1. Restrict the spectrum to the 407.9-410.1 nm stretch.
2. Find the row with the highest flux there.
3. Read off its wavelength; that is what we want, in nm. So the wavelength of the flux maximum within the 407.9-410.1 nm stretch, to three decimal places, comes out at 409.377 nm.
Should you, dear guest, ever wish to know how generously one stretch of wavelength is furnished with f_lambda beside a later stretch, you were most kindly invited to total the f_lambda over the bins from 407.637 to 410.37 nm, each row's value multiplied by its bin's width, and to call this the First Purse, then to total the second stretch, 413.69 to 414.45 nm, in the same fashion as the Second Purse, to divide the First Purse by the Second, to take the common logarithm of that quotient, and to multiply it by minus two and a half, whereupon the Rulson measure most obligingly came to -1.4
